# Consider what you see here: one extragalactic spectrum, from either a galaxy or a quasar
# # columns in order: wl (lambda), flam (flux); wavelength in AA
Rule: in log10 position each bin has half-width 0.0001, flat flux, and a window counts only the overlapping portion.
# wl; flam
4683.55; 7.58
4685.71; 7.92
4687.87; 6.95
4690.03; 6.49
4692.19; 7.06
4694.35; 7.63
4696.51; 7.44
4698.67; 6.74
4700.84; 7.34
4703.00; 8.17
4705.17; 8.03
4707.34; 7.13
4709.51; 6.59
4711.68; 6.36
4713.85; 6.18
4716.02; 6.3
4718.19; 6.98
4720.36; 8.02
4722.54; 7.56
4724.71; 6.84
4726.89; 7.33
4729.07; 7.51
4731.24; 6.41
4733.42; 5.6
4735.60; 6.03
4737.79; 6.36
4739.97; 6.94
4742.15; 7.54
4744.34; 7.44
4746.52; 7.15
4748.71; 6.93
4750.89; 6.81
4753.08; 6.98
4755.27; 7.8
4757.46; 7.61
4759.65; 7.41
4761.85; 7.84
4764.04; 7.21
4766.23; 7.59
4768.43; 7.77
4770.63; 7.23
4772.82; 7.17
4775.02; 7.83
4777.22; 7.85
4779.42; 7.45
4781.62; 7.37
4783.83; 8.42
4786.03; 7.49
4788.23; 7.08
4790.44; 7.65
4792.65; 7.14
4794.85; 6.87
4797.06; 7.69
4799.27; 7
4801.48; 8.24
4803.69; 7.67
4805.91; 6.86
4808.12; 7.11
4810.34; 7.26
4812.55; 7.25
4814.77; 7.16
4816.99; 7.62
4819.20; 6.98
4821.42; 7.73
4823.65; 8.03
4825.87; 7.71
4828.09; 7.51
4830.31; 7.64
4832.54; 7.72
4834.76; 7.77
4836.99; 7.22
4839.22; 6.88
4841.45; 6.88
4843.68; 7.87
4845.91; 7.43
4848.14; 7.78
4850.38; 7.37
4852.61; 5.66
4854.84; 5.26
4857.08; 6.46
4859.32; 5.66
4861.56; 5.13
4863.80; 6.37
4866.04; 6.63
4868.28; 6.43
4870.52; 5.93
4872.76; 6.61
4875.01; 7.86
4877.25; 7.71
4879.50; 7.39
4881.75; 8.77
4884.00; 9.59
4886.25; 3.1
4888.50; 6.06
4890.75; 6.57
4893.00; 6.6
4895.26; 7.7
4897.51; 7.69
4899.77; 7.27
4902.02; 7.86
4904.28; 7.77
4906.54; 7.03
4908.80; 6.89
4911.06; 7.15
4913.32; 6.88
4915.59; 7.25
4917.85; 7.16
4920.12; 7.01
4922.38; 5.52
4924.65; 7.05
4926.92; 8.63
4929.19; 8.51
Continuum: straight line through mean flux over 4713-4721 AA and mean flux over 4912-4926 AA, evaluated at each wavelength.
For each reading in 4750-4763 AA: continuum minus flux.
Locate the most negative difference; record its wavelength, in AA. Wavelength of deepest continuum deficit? 4761.85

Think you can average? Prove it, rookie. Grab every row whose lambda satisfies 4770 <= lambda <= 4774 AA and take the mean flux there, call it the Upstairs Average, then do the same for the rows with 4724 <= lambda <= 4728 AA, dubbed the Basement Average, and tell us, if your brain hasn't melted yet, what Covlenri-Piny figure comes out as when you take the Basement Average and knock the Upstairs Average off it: -0.1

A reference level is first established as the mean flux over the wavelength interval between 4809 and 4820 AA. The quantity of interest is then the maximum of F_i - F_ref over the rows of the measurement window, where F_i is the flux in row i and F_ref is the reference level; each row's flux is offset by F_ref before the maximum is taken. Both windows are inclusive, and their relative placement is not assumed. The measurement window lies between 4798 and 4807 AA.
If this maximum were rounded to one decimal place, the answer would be 1.0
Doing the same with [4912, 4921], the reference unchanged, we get 0.0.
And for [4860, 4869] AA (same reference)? -0.6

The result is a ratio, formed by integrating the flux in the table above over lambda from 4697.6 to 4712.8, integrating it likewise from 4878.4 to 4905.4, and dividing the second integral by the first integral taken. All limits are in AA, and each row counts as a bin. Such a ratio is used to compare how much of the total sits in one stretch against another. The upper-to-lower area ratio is 1.8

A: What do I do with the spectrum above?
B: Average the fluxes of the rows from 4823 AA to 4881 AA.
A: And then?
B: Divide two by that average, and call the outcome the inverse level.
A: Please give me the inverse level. 0.287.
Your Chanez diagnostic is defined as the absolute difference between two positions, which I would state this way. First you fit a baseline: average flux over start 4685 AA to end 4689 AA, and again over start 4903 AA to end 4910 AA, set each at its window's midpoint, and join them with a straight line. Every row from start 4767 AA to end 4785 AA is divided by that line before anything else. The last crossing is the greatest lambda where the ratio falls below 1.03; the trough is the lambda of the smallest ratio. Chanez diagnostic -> 8.8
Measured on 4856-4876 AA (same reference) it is 11.2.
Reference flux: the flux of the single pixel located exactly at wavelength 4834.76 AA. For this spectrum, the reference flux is 7.77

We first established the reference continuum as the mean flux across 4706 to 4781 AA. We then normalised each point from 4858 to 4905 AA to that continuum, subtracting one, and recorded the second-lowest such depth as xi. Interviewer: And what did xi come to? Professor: -0.28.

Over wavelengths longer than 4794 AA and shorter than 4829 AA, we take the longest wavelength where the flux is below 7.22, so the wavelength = 4819.20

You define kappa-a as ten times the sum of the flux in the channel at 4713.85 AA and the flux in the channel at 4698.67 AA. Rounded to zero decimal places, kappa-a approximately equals 129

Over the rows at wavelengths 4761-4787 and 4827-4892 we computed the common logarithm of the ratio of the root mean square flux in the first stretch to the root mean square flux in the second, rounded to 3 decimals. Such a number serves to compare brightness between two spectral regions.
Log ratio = 0.038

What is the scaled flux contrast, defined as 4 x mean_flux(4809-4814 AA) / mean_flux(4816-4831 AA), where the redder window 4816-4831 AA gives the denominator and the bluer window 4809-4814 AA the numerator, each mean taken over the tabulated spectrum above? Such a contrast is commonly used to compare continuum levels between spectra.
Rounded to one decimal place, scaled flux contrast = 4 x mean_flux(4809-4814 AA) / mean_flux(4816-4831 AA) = 3.8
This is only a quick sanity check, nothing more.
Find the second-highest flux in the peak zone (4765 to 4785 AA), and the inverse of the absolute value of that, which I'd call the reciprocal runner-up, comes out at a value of 0.127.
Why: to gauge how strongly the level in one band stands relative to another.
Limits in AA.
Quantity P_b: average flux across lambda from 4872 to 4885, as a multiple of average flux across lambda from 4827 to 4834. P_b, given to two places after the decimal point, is 1.05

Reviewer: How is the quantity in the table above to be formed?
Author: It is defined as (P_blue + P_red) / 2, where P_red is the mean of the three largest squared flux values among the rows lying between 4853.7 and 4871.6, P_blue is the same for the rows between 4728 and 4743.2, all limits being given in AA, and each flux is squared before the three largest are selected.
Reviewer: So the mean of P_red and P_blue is 48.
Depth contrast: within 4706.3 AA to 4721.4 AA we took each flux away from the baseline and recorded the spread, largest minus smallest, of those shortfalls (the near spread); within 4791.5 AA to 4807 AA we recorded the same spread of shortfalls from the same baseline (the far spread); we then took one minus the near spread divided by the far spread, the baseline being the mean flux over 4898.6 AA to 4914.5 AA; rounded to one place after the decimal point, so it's -0.3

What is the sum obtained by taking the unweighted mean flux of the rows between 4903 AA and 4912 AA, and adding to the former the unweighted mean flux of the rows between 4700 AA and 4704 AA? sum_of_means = 15.0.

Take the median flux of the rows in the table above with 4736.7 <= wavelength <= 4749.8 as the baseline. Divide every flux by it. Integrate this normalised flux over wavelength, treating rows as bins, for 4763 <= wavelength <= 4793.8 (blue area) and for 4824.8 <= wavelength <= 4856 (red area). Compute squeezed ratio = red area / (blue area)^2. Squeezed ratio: 0.0295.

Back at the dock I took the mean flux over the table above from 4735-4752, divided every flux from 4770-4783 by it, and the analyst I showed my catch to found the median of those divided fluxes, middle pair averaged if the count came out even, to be 1.07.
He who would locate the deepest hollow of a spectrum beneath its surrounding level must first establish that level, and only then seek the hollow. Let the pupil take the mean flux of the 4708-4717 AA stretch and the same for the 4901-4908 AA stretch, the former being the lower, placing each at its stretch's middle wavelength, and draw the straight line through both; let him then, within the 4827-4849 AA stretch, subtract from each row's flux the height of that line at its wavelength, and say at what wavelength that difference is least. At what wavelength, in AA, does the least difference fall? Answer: 4841.45 AA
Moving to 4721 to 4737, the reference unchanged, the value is 4733.42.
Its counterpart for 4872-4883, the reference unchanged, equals 4872.76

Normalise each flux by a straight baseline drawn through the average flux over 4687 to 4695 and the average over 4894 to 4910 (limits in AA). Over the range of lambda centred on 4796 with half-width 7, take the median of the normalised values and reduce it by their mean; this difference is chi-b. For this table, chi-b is -0.004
